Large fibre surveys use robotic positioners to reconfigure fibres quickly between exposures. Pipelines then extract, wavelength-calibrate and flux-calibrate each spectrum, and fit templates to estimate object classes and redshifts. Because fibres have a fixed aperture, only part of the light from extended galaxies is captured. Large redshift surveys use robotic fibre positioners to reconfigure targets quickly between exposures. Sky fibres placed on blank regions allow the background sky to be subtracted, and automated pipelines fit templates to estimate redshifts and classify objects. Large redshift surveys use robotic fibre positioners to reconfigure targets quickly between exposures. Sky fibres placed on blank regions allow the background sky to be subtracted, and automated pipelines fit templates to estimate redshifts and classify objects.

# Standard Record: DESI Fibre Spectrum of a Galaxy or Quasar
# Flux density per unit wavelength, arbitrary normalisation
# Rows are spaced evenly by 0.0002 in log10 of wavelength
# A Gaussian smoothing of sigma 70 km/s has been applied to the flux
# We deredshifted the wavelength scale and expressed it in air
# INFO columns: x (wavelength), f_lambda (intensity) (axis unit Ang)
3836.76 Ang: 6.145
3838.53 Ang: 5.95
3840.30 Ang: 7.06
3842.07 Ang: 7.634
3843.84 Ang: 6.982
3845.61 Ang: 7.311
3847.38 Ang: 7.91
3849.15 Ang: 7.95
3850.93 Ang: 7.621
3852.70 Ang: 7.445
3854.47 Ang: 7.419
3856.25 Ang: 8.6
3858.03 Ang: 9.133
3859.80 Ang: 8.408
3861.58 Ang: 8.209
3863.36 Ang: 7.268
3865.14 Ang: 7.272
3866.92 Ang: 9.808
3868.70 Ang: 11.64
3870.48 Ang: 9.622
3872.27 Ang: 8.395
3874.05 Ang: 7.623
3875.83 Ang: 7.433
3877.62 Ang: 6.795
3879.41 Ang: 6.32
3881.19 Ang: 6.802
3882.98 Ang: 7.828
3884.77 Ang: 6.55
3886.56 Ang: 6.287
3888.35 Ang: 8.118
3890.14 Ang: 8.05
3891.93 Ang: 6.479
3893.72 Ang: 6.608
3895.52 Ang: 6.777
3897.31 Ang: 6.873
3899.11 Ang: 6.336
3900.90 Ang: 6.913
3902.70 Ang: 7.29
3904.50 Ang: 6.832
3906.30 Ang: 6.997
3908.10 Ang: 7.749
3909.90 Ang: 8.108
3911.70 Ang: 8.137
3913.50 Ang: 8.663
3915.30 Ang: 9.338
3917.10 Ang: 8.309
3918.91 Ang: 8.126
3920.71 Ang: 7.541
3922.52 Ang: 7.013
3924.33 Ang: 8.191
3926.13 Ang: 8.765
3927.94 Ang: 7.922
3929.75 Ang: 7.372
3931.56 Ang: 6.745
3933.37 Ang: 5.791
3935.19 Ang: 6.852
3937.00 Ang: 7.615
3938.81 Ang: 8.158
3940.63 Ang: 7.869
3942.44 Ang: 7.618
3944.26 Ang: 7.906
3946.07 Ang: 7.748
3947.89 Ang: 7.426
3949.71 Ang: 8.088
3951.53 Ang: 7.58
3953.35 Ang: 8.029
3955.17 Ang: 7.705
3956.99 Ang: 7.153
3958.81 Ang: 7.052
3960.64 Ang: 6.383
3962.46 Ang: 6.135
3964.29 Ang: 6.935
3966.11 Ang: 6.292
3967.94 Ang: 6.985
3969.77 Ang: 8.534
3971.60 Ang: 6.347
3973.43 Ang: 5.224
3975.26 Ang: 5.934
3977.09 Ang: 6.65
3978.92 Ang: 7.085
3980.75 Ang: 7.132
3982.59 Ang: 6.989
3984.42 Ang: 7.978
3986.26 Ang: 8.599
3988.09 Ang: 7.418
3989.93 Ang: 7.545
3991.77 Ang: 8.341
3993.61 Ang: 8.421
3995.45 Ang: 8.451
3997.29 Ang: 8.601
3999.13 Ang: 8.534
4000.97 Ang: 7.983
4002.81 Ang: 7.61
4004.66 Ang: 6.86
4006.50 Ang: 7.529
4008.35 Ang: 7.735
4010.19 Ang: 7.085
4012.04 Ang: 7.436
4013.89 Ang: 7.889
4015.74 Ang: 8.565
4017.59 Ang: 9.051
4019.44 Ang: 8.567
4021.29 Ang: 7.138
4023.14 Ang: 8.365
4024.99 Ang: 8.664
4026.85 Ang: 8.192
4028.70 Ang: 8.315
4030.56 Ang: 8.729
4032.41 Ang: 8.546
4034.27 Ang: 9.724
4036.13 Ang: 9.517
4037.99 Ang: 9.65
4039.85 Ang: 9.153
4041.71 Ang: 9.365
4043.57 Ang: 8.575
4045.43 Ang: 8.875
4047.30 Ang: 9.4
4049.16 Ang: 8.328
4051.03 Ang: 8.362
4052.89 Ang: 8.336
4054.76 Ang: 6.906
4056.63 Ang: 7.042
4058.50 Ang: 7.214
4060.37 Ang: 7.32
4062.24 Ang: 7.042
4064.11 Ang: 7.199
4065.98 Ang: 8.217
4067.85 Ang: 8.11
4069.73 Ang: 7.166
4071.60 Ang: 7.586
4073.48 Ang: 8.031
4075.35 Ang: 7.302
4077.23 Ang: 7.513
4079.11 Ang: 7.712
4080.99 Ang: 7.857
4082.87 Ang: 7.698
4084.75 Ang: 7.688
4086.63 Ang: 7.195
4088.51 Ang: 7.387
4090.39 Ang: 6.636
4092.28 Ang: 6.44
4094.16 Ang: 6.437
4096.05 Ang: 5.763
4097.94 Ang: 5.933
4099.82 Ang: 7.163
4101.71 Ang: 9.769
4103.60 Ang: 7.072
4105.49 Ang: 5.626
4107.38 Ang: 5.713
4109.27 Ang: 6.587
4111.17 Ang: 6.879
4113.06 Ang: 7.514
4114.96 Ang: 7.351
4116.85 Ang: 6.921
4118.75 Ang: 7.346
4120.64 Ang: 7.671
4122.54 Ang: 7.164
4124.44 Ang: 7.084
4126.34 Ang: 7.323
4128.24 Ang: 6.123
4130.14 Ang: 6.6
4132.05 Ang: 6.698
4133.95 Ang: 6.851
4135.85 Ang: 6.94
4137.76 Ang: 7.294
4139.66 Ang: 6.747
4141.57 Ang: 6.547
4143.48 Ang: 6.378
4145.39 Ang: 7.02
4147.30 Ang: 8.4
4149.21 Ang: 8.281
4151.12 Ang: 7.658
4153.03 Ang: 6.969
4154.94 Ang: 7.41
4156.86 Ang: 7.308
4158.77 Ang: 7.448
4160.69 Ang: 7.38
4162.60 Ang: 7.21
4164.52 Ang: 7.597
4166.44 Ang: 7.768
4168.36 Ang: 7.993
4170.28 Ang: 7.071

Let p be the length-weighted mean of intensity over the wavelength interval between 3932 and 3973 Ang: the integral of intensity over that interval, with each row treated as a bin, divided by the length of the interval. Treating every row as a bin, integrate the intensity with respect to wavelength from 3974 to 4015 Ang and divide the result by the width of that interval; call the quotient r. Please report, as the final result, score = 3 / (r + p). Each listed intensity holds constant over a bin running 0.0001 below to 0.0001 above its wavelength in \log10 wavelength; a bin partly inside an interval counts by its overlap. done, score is 0.202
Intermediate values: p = 7.2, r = 7.6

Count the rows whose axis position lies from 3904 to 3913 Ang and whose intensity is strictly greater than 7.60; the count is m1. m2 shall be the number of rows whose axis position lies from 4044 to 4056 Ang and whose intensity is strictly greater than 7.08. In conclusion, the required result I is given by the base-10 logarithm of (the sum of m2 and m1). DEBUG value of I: 0.90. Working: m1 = 3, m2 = 5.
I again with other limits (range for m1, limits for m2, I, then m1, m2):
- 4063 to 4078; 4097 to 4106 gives 0.70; 3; 2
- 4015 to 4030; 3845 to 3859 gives 1.18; 7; 8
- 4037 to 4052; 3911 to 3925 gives 1.18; 8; 7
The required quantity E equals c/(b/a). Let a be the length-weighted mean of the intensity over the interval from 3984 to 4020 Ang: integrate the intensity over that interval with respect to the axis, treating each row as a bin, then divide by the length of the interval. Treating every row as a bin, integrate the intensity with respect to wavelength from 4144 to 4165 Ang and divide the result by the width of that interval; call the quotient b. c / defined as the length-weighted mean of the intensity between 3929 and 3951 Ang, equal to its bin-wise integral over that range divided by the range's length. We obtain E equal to 7.9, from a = 8.00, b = 7.5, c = 7.4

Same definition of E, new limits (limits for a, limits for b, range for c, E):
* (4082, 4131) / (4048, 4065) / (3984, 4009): 7.4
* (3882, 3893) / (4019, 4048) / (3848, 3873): 6.9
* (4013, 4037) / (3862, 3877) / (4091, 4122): 6.9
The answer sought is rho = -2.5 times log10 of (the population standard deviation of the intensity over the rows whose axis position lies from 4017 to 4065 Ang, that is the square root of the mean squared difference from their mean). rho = 0.155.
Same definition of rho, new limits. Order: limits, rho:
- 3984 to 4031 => 0.601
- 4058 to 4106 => 0.194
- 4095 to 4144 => 0.242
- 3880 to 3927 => 0.206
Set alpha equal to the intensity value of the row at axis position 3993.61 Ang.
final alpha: 8.421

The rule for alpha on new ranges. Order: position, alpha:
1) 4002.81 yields 7.61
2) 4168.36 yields 7.993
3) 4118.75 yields 7.346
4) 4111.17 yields 6.879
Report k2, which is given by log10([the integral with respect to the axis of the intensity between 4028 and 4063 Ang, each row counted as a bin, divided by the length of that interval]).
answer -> 0.927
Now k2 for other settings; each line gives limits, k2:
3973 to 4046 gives 0.907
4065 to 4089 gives 0.884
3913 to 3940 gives 0.889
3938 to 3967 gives 0.868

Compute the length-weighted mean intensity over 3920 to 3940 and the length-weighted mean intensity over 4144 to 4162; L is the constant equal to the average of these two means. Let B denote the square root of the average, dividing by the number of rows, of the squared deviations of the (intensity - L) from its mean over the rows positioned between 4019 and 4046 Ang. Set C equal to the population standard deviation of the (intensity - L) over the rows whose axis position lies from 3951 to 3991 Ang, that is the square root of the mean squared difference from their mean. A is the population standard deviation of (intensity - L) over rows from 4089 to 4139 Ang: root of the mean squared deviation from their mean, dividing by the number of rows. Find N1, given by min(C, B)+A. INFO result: 1.4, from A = 0.80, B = 0.65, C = 0.8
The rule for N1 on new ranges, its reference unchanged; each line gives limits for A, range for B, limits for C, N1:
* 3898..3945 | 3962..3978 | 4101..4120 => 1.6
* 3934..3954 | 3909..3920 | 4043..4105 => 0.8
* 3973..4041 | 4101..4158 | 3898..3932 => 1.7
